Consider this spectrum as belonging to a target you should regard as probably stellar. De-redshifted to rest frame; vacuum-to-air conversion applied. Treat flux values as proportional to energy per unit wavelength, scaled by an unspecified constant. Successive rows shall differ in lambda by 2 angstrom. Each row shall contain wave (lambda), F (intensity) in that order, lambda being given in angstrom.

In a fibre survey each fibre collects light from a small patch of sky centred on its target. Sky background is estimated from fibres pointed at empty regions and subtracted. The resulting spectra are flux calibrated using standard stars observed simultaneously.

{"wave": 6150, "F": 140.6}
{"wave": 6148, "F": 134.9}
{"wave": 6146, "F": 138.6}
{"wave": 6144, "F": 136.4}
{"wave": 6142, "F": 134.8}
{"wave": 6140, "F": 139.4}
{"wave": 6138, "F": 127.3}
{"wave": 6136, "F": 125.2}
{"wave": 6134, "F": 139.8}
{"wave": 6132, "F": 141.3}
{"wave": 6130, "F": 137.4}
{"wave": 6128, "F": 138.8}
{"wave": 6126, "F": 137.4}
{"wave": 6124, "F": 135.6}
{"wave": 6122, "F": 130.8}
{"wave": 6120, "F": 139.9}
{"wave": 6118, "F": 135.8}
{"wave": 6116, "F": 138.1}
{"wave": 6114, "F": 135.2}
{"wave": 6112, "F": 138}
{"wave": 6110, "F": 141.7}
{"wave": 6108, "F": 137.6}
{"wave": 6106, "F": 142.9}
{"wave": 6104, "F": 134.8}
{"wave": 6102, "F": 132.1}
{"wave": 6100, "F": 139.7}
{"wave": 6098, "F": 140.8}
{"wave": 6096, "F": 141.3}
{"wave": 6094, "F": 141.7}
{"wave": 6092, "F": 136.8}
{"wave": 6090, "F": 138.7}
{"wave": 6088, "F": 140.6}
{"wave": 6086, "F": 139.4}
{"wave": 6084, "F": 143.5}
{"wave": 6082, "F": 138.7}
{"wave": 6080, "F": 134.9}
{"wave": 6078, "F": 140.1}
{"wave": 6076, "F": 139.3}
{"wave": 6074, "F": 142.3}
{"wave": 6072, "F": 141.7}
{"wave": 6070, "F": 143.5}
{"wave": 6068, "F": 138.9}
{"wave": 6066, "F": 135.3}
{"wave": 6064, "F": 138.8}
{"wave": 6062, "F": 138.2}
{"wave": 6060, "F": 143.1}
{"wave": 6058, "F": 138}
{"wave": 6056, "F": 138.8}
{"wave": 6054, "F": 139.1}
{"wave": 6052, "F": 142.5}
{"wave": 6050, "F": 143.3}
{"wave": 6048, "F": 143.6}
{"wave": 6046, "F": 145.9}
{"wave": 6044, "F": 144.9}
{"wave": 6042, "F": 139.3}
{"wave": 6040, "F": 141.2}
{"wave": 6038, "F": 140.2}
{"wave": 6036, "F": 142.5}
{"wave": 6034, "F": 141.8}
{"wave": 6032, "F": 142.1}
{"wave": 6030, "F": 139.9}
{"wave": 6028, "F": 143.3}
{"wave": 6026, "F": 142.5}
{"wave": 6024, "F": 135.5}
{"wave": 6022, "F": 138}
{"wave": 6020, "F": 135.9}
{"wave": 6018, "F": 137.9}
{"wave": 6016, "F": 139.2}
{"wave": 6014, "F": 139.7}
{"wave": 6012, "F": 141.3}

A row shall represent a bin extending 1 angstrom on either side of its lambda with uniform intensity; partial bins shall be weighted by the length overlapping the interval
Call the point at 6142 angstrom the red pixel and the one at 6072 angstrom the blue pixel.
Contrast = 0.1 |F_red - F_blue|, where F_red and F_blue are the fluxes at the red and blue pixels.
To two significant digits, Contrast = 0.69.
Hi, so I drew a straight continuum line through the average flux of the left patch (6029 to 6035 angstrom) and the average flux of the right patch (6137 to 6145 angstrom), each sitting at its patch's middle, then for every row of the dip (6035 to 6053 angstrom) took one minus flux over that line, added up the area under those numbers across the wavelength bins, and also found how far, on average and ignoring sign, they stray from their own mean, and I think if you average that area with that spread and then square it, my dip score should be 0.016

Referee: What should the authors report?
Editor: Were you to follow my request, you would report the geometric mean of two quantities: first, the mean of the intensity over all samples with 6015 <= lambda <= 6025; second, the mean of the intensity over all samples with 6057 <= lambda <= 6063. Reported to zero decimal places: 139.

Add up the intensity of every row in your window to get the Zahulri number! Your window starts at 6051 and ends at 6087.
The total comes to 2516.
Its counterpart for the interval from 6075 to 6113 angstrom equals 2643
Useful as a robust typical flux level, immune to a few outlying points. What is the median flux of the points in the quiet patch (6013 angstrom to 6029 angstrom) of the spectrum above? 139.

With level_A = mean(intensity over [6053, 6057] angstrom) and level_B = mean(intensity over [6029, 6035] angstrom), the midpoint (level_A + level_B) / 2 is 140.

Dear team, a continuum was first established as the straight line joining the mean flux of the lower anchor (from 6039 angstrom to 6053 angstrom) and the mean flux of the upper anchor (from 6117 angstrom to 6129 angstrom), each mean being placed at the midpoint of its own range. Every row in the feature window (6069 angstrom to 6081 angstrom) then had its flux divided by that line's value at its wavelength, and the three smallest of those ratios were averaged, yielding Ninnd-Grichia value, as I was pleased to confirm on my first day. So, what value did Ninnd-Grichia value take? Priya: 0.985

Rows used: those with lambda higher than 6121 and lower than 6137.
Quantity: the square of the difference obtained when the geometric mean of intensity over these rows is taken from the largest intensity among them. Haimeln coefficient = 31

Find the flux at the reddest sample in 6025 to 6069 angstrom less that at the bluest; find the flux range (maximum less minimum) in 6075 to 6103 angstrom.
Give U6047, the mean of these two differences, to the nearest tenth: 3.9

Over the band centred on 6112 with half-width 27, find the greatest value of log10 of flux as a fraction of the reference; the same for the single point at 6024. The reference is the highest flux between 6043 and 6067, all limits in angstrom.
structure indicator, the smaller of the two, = -0.032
